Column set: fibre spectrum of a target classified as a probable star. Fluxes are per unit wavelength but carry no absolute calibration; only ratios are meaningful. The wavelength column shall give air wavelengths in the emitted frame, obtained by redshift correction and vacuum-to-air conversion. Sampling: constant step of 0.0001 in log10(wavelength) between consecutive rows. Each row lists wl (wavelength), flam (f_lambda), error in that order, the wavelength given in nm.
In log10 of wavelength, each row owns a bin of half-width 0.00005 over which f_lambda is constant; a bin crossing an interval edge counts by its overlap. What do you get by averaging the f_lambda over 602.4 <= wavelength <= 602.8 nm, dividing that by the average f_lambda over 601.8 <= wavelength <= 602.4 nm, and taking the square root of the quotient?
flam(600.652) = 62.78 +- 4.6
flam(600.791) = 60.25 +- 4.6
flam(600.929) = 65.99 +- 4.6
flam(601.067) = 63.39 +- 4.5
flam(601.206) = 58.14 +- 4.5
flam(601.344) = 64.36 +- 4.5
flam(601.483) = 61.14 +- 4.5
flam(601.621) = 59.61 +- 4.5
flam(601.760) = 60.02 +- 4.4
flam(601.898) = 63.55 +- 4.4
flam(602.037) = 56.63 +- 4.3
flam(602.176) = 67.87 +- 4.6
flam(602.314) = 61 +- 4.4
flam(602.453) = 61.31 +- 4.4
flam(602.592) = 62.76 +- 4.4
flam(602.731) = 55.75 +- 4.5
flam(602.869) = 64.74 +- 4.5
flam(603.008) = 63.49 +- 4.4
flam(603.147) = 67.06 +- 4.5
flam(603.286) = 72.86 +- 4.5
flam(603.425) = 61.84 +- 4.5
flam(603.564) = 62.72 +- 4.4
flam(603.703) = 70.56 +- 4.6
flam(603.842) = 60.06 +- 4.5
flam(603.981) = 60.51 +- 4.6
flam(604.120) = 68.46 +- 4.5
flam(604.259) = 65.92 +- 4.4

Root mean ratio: 0.98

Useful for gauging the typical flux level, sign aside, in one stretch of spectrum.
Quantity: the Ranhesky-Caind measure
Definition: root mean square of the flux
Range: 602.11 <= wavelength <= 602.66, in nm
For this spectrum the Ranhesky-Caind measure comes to 63.3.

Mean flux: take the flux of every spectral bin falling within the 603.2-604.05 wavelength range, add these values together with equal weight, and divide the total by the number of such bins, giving 64.8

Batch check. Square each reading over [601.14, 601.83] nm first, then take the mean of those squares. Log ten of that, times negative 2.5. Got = -8.92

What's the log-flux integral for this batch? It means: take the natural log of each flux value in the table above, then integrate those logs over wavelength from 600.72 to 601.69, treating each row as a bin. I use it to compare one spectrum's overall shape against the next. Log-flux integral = 4.00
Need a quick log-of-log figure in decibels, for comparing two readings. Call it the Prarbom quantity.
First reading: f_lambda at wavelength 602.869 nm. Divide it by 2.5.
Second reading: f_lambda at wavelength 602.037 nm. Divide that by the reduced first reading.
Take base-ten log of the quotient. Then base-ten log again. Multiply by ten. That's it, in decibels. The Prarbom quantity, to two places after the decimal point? -4.69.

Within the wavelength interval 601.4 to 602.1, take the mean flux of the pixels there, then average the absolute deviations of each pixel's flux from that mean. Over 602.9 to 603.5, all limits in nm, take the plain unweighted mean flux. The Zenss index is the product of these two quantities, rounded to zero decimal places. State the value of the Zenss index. 114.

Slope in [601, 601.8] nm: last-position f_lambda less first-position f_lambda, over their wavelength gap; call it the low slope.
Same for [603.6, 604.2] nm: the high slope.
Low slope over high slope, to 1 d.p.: 1.0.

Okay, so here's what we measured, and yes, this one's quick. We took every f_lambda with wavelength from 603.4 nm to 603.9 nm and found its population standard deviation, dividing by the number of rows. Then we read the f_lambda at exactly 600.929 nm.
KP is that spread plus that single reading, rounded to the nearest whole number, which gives 70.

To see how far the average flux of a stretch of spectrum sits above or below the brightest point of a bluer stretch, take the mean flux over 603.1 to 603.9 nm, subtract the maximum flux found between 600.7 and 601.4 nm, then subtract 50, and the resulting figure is -50.1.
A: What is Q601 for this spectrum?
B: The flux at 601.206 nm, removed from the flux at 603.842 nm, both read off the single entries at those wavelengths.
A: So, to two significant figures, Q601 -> 1.9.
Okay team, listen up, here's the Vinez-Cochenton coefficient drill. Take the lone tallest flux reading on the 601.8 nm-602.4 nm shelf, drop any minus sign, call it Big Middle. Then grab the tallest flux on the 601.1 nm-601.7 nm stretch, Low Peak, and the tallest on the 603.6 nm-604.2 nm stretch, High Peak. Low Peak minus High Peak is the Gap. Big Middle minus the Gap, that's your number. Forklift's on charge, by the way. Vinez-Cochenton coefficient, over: 74.1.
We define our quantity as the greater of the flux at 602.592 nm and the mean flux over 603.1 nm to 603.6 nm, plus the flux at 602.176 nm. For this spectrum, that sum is 134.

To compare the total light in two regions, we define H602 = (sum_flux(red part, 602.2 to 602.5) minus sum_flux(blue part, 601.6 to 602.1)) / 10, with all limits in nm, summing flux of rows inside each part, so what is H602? -12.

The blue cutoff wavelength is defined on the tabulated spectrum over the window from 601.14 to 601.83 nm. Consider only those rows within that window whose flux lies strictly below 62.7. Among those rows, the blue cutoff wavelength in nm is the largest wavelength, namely 601.760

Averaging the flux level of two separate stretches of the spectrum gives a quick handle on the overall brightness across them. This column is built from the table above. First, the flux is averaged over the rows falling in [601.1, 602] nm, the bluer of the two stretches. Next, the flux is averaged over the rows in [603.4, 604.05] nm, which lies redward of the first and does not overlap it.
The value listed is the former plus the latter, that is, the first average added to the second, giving 124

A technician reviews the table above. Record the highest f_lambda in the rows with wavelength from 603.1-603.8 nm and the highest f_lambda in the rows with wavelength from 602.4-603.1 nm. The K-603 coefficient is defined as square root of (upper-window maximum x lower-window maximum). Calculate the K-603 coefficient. 68.7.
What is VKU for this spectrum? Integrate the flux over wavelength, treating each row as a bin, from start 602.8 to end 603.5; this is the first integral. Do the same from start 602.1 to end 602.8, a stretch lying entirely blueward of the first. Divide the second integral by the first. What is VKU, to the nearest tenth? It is 0.9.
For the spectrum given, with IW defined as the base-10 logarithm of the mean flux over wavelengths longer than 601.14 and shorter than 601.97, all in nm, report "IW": 1.79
